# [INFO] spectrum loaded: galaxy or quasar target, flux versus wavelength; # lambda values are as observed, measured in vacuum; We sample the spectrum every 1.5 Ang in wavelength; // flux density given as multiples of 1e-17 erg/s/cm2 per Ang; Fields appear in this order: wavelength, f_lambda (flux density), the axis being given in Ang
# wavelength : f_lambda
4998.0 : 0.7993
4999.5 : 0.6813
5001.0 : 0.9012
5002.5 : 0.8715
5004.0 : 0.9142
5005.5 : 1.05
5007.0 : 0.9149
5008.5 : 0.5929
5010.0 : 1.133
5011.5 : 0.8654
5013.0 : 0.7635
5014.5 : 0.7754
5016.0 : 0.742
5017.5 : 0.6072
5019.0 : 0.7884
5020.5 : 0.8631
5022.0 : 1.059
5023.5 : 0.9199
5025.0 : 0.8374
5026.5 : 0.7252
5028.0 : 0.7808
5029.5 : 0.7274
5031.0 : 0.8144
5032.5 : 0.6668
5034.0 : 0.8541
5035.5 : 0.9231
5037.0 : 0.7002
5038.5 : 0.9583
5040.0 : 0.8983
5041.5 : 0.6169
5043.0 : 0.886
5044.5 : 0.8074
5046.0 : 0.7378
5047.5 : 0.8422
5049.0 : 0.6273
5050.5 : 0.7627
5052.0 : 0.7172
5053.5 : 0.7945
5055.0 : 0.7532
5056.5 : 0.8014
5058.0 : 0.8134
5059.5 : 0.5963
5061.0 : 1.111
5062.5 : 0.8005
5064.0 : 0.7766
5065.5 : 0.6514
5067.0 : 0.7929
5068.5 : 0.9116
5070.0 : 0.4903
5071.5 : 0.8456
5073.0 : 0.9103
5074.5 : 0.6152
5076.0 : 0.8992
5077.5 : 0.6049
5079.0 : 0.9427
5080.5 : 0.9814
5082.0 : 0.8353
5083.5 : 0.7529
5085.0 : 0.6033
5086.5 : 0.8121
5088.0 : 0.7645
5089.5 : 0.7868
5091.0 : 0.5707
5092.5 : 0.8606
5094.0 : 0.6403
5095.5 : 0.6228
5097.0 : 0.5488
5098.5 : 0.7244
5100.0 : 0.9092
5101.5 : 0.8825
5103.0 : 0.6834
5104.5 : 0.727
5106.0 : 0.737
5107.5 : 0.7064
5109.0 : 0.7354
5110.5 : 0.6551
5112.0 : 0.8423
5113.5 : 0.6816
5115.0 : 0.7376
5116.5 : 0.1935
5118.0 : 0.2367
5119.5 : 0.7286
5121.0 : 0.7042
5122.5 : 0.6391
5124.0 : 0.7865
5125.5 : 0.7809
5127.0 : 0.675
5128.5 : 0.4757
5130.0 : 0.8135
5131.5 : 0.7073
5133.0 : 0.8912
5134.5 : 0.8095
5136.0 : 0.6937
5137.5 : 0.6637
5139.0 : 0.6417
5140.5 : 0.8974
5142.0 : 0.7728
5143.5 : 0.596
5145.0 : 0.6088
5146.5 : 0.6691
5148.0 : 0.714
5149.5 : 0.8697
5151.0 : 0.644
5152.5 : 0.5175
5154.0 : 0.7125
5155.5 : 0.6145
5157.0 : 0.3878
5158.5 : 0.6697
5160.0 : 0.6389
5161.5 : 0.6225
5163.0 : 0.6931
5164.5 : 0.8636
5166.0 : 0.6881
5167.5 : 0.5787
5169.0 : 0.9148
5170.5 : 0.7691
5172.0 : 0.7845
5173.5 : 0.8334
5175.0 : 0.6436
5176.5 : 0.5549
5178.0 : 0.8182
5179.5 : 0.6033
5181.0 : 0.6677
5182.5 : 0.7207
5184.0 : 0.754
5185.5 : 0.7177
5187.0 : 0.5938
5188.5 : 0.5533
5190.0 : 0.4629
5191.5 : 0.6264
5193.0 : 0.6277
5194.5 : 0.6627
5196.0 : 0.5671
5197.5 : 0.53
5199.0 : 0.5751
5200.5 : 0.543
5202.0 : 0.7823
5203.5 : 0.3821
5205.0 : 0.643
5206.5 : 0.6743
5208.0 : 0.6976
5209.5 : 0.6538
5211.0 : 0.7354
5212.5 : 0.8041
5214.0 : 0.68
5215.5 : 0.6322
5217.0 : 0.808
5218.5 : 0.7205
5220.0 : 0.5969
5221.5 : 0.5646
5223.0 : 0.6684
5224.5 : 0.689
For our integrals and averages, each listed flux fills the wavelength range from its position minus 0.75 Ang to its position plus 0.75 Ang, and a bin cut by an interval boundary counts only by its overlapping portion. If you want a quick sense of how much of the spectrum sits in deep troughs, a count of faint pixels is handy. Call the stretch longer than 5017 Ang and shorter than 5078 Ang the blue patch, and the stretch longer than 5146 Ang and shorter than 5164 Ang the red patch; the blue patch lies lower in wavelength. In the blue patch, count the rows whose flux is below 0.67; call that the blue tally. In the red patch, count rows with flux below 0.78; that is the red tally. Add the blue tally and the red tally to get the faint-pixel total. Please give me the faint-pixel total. 20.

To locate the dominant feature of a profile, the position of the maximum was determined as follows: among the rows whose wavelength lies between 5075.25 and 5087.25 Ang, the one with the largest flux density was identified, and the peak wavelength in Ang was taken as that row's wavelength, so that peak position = 5080.5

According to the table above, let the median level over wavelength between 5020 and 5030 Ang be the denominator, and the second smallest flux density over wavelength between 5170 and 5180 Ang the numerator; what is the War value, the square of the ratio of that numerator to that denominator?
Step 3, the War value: 0.52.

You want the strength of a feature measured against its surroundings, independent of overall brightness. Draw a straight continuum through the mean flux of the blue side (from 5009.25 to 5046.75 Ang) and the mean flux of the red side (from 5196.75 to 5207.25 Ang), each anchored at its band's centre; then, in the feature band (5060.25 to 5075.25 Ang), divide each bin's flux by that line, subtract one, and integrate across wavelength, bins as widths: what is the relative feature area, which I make 0.5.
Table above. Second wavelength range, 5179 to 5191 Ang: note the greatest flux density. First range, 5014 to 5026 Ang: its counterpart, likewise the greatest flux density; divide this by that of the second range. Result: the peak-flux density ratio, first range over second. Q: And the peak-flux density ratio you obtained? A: 1.40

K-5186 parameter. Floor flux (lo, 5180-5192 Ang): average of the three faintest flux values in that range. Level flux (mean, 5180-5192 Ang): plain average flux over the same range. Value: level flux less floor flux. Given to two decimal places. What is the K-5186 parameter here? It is 0.10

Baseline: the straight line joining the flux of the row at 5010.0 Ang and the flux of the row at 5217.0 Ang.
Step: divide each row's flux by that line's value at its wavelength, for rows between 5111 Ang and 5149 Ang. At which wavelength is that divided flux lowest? 5116.5 Ang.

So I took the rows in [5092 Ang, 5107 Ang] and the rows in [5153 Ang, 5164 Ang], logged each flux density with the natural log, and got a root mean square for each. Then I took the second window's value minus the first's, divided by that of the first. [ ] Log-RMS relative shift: 0.49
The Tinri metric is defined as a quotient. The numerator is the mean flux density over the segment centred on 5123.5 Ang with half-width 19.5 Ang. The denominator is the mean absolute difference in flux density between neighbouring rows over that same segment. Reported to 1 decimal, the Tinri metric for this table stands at 5.0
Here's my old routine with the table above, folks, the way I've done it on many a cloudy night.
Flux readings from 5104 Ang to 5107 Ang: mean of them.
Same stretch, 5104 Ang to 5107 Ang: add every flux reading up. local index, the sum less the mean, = 0.73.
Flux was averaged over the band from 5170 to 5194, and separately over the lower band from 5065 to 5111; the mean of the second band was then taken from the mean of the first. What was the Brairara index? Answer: -0.08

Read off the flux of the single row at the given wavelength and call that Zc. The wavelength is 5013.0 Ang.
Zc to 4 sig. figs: 0.7635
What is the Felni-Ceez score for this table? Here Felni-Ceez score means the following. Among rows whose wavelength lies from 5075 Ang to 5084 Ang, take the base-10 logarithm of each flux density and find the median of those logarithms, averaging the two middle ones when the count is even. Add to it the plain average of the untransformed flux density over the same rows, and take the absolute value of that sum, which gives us 0.77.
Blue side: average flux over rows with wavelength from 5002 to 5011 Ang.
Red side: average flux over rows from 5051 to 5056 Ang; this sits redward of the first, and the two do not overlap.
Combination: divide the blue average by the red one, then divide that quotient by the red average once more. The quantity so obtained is 1.6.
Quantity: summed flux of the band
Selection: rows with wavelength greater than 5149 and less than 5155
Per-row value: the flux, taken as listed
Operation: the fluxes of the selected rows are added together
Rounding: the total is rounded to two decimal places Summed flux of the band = 2.74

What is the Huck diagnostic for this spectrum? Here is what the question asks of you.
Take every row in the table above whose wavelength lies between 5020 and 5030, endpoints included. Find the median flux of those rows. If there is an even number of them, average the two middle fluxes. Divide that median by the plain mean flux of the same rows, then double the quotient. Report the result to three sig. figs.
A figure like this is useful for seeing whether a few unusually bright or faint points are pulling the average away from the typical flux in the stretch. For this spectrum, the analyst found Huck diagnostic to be 1.98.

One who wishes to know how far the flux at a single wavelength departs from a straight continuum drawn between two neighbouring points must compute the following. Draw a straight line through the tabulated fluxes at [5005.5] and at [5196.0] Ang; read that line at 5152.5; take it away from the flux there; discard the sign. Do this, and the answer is 0.16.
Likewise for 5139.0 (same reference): 0.07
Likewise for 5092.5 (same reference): 0.03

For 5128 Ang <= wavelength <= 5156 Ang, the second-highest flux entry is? 0.8912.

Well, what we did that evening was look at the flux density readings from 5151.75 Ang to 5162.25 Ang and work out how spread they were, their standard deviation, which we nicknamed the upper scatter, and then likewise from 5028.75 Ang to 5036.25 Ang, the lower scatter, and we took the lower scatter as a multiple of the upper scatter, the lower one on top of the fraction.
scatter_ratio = 0.9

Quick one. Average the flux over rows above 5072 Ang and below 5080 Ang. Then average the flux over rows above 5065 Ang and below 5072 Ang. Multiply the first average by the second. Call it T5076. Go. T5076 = 0.59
